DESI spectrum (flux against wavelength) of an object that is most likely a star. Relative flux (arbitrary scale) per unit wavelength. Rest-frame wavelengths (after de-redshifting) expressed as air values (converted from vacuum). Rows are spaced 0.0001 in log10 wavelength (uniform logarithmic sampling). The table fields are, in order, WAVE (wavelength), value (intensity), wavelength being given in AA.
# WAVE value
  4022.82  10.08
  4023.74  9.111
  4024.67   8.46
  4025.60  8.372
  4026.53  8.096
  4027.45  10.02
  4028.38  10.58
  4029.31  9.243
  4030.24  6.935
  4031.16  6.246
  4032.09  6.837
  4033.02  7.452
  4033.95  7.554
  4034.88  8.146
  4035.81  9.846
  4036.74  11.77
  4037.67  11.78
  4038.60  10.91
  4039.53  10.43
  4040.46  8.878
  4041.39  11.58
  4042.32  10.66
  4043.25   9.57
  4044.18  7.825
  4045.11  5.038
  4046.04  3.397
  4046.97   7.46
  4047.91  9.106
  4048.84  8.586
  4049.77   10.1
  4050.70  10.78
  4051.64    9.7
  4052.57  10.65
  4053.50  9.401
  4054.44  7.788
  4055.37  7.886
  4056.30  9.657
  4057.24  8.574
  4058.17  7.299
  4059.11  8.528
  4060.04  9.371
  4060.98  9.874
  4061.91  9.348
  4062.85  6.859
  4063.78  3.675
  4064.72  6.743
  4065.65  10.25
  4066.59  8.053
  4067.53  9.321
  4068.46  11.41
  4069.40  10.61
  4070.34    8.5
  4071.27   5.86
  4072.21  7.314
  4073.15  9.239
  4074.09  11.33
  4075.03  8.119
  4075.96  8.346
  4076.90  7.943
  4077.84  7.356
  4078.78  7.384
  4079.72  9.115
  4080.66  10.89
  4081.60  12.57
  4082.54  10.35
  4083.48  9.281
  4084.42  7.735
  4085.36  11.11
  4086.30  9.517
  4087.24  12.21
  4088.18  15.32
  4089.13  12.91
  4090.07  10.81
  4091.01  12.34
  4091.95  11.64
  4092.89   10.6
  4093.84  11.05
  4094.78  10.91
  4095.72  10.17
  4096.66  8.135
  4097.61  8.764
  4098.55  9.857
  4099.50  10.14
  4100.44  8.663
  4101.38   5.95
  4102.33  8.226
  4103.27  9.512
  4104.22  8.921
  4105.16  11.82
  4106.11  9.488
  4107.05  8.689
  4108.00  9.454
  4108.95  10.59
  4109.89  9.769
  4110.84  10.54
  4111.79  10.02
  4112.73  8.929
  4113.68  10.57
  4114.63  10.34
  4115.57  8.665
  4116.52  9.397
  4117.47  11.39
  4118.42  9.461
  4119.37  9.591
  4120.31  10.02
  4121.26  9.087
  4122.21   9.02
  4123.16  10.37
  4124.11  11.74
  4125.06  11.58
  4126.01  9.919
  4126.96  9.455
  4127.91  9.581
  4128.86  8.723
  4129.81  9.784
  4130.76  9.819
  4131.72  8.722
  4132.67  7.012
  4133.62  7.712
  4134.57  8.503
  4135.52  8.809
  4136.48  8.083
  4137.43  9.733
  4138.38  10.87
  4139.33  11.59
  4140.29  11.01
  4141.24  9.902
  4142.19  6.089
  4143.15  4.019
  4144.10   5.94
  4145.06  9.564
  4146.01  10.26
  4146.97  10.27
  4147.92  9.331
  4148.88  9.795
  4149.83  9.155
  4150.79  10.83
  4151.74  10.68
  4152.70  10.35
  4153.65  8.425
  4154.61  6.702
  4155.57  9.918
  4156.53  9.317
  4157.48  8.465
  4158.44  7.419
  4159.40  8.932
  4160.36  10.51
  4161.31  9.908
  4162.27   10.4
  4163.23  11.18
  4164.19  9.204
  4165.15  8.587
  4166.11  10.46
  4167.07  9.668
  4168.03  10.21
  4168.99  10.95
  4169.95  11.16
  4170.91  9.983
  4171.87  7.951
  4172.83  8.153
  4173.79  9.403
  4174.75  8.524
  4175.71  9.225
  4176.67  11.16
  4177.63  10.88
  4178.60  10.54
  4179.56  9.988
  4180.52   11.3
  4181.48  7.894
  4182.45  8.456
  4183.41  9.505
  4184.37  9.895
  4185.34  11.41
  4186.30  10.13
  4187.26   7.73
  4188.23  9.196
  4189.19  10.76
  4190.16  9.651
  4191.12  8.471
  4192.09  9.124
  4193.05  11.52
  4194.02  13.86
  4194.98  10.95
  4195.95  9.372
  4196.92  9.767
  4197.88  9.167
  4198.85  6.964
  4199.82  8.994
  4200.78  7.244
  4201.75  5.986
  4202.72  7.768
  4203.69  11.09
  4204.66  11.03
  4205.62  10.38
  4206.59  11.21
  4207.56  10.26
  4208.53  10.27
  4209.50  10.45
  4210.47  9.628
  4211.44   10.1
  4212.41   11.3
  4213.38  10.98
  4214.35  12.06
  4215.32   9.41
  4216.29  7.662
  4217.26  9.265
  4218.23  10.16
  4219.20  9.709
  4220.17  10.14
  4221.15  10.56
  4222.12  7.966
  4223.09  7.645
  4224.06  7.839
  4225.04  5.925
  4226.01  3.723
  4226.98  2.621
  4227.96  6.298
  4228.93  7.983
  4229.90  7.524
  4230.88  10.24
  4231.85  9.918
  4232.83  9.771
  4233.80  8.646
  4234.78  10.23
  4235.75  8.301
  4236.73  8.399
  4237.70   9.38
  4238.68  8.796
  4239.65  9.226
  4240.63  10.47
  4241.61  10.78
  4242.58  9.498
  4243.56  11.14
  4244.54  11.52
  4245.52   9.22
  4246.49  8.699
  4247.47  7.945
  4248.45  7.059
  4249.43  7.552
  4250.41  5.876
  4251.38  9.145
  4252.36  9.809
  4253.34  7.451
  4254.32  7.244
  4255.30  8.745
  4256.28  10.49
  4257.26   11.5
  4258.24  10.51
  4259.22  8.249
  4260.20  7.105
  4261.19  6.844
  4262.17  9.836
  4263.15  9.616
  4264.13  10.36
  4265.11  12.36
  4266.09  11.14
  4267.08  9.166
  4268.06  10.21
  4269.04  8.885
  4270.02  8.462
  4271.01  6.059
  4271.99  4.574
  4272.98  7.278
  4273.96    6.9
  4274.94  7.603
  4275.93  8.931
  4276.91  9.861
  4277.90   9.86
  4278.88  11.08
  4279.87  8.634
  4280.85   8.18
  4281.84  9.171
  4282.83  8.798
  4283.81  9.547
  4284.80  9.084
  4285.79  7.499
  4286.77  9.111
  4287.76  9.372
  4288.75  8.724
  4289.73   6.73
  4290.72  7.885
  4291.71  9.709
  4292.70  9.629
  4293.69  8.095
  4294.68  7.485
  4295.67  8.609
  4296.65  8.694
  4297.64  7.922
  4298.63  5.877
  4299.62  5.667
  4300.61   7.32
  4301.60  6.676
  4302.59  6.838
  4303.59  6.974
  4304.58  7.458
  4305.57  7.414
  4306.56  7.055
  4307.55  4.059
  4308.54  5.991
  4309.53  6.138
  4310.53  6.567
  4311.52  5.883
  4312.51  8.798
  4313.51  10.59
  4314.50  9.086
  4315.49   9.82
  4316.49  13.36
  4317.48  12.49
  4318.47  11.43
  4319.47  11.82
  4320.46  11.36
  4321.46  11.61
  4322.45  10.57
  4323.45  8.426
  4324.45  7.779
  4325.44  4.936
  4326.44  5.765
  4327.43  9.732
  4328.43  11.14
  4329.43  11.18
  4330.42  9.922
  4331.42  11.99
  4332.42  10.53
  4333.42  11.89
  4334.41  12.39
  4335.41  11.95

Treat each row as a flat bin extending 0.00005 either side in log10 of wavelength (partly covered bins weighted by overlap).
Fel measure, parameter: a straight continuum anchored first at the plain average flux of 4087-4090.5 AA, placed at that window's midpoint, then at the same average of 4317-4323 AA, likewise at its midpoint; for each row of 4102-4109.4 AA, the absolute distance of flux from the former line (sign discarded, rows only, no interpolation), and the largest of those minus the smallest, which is 3.6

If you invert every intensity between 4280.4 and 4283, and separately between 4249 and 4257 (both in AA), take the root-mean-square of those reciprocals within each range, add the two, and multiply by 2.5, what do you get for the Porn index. 0.604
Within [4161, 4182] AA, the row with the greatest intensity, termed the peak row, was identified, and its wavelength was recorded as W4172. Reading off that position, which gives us 4180.52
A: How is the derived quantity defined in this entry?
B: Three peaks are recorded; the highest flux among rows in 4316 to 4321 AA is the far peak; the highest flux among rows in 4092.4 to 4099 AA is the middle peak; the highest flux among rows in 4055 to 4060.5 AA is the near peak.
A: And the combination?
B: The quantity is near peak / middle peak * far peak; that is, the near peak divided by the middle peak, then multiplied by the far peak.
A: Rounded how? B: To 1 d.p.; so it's 11.7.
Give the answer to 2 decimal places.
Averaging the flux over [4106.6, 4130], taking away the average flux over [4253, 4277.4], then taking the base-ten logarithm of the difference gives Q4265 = 0.04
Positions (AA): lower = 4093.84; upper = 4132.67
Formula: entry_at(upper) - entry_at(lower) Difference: -4.0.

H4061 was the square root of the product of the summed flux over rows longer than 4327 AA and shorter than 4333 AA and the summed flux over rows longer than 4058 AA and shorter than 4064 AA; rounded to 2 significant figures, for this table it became 60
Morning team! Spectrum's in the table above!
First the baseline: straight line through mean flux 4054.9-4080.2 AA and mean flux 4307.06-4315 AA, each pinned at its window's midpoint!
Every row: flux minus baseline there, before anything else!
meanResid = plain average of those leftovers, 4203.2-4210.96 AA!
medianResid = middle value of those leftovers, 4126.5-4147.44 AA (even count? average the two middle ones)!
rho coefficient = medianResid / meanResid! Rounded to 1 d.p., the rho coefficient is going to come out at 0.5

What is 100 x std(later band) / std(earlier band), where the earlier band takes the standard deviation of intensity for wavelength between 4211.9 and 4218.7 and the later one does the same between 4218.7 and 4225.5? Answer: 112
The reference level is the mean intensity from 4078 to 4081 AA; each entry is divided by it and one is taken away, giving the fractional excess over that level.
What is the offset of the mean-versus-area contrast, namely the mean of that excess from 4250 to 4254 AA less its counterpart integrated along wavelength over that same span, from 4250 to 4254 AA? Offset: 0.3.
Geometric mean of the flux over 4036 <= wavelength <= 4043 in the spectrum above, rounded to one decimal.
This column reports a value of 10.8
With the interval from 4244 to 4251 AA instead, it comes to 8.1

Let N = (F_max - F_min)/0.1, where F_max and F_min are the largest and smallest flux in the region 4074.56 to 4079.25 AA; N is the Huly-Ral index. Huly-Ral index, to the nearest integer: 10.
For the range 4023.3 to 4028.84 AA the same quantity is 25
